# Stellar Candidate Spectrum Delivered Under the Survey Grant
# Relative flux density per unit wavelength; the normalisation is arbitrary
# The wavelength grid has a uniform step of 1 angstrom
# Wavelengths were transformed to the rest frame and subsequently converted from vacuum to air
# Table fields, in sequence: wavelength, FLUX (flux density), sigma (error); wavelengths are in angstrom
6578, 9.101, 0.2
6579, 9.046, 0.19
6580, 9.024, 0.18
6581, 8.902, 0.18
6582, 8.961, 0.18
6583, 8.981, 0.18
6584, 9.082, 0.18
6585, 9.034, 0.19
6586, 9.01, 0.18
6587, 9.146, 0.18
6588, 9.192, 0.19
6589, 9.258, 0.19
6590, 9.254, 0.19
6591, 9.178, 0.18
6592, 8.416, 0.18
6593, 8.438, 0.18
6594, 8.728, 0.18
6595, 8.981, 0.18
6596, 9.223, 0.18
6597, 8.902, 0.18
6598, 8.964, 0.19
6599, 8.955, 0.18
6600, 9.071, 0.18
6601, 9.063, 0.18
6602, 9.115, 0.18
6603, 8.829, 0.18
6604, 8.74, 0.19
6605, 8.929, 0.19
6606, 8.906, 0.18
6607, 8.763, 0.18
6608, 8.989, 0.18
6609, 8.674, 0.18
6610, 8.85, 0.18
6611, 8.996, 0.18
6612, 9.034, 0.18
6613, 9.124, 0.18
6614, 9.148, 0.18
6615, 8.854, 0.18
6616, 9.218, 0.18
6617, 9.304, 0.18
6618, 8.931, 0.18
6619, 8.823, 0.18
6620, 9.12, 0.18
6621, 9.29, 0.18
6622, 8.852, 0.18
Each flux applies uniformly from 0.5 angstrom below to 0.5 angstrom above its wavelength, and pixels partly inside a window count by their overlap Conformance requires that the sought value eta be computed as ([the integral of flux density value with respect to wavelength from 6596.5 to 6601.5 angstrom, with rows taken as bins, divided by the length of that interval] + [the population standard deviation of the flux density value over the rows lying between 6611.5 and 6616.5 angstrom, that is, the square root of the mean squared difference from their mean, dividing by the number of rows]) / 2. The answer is 4.56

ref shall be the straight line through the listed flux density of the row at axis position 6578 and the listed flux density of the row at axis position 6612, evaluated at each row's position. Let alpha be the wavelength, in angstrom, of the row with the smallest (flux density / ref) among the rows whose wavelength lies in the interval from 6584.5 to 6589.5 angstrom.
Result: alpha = 6586 angstrom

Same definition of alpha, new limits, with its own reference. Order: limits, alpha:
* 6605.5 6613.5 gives 6609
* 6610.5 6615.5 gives 6615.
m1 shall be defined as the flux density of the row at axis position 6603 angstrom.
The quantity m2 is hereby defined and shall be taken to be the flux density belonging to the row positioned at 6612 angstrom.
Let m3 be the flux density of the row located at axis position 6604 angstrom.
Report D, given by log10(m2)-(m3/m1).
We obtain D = -0.034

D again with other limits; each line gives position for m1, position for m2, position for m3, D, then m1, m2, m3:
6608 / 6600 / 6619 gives -0.024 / 8.989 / 9.071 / 8.823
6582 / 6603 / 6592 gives 0.007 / 8.961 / 8.829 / 8.416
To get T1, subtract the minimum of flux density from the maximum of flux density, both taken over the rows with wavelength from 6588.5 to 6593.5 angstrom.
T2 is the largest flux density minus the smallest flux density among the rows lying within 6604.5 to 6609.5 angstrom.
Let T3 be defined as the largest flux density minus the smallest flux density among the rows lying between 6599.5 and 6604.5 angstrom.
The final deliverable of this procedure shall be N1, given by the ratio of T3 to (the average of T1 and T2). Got 0.65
